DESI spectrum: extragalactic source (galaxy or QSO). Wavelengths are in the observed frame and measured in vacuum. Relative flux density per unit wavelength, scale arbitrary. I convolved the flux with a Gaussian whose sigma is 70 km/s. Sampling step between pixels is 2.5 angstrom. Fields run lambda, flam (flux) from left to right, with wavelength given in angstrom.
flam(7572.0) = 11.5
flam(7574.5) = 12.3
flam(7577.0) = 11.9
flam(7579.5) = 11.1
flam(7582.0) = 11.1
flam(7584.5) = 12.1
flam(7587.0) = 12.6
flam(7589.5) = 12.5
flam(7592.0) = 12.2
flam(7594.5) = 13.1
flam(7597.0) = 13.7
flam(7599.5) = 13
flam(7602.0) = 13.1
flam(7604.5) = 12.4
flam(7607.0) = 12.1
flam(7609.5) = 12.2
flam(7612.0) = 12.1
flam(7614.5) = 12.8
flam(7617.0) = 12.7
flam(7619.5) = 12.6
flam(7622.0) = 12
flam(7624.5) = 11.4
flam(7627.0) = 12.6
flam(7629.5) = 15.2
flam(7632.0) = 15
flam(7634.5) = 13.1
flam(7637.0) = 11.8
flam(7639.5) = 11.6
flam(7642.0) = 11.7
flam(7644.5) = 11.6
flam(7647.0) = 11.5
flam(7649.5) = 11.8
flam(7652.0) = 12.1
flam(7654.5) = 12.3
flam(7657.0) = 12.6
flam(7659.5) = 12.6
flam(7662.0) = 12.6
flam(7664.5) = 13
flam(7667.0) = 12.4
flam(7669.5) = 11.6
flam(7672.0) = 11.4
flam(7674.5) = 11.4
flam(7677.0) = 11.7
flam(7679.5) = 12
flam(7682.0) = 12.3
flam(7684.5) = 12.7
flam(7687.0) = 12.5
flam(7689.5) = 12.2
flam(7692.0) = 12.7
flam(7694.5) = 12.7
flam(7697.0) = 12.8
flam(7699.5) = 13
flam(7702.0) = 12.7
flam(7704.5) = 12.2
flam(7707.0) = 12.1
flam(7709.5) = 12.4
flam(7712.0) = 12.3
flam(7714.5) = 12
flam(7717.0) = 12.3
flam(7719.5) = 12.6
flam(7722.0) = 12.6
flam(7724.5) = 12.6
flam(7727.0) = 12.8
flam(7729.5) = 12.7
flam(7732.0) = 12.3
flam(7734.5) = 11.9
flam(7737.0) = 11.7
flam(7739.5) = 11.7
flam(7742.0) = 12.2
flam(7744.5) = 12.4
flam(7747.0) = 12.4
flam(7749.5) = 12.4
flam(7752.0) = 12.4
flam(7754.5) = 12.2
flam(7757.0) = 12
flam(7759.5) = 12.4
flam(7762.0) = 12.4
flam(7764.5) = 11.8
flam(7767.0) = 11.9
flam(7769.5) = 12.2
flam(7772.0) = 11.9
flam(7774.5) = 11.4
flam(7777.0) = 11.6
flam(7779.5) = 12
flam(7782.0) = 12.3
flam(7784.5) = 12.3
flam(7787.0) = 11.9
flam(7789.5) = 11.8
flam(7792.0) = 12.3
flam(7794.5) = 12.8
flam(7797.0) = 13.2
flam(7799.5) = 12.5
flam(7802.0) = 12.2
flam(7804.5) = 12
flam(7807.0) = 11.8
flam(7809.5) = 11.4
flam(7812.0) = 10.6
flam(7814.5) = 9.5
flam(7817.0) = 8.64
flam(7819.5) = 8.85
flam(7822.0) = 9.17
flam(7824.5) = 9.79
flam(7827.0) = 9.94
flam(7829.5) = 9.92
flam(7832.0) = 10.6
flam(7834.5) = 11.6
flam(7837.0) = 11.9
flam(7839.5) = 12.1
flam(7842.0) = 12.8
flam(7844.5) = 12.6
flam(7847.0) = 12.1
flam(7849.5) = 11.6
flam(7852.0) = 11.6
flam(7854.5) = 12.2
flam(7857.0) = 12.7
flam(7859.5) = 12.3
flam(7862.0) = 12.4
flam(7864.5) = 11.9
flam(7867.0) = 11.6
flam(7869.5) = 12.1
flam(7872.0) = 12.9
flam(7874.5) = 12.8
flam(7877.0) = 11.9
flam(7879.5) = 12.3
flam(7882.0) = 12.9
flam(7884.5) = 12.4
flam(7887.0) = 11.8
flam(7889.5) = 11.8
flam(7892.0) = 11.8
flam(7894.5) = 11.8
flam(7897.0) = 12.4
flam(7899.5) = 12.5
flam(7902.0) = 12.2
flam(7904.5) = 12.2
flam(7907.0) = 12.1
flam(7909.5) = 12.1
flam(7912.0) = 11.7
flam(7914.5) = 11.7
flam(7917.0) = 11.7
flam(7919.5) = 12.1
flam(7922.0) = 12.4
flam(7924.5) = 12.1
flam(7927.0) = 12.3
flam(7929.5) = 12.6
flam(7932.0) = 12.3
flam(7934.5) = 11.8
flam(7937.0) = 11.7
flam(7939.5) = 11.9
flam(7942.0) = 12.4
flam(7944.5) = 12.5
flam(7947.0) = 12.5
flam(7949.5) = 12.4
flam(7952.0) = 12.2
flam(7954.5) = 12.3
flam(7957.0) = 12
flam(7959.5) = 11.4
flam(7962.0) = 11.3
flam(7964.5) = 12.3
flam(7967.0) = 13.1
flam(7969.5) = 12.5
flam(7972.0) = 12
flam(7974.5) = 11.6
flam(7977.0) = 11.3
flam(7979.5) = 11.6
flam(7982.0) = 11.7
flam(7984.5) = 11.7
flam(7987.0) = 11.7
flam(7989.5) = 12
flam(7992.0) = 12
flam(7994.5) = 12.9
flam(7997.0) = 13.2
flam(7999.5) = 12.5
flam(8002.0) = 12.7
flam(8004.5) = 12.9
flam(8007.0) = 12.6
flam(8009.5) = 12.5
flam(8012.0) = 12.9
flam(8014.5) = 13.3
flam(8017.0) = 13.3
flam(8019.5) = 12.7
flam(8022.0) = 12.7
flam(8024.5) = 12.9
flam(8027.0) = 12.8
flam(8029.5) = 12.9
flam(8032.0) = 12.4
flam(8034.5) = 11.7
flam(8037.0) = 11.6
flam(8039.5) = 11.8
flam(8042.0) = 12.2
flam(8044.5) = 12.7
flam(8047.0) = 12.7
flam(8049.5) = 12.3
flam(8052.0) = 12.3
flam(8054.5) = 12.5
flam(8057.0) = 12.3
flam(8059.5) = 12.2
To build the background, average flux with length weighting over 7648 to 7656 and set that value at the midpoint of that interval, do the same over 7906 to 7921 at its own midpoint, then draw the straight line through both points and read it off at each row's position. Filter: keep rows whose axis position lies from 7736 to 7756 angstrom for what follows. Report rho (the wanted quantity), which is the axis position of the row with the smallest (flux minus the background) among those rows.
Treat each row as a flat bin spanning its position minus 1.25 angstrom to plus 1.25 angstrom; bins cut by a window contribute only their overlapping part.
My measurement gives 7737.0 angstrom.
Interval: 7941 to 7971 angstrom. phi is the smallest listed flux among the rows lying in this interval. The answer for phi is 11.3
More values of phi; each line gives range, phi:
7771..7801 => 11.4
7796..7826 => 8.64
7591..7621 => 12.1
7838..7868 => 11.6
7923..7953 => 11.7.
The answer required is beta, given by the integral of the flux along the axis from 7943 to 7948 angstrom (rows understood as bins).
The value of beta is 62.5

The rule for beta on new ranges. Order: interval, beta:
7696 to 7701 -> 64.5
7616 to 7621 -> 63.1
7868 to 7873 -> 62.2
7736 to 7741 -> 58.6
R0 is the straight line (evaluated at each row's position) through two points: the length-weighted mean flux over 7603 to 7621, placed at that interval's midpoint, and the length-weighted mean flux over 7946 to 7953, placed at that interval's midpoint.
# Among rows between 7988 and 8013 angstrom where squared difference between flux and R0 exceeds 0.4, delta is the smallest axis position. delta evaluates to 7997.0 angstrom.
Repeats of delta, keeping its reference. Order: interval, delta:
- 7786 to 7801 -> 7797.0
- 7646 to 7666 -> 7647.0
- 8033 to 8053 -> 8034.5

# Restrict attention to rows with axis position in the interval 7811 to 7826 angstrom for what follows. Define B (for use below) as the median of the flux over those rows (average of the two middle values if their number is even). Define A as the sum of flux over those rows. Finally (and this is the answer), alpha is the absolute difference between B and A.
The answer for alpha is 47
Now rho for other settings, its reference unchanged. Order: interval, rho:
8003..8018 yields 8009.5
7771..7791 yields 7774.5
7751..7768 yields 7764.5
